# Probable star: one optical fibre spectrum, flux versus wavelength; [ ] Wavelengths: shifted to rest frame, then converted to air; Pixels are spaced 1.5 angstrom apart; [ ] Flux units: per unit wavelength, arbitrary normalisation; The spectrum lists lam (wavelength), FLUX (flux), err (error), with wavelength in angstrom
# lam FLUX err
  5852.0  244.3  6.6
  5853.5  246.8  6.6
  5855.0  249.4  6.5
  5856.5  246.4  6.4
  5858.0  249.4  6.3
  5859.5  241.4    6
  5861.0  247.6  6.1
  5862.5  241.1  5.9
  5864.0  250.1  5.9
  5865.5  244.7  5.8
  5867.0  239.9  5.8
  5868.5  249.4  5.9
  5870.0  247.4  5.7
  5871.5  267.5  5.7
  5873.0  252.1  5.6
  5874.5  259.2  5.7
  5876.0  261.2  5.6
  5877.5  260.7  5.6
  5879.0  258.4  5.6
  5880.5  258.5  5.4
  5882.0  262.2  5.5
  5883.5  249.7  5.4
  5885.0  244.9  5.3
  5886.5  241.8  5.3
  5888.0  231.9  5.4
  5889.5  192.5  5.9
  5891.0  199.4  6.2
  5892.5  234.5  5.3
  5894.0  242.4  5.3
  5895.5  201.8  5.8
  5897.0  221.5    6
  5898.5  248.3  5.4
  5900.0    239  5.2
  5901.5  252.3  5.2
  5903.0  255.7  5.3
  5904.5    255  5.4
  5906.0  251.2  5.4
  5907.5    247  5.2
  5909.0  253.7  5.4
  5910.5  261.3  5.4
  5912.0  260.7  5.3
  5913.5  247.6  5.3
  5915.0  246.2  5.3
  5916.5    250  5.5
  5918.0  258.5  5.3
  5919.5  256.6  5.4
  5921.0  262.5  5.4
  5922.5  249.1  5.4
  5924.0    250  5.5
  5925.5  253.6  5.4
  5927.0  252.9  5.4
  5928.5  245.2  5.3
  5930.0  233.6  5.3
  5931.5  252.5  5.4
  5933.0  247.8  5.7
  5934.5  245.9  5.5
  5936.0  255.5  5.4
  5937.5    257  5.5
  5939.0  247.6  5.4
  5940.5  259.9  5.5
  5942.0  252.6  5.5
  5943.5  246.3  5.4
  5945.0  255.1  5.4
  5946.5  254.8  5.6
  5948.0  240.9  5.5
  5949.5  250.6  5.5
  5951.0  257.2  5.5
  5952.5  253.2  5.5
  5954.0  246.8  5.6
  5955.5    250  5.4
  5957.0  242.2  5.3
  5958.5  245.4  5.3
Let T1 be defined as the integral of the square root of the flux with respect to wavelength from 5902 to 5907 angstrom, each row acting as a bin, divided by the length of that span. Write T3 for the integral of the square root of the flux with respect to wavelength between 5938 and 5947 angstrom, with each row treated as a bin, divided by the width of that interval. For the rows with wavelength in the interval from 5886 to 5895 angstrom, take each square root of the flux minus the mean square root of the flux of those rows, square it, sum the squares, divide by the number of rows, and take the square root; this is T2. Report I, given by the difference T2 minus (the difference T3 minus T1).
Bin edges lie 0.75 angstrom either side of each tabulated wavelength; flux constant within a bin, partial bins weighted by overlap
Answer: 0.71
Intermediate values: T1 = 15.92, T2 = 0.68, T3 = 15.9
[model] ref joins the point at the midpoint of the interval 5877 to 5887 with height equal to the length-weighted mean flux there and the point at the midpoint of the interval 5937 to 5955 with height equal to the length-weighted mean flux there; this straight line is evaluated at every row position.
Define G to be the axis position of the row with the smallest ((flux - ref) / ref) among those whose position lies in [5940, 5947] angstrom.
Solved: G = 5943.5 angstrom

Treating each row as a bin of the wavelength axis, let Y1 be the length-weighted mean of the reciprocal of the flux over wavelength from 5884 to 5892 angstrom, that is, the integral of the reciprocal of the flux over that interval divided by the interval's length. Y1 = 0.0045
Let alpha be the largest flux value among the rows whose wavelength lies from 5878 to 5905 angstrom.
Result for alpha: 262.2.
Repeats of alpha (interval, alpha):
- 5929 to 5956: 259.9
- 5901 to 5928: 262.5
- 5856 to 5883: 267.5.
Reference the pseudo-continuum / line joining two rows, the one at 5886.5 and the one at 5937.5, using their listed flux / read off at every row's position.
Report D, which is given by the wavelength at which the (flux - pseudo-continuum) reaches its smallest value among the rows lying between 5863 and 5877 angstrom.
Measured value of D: 5867.0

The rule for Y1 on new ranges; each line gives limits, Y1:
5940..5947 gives 0.0039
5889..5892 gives 0.0050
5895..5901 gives 0.0044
